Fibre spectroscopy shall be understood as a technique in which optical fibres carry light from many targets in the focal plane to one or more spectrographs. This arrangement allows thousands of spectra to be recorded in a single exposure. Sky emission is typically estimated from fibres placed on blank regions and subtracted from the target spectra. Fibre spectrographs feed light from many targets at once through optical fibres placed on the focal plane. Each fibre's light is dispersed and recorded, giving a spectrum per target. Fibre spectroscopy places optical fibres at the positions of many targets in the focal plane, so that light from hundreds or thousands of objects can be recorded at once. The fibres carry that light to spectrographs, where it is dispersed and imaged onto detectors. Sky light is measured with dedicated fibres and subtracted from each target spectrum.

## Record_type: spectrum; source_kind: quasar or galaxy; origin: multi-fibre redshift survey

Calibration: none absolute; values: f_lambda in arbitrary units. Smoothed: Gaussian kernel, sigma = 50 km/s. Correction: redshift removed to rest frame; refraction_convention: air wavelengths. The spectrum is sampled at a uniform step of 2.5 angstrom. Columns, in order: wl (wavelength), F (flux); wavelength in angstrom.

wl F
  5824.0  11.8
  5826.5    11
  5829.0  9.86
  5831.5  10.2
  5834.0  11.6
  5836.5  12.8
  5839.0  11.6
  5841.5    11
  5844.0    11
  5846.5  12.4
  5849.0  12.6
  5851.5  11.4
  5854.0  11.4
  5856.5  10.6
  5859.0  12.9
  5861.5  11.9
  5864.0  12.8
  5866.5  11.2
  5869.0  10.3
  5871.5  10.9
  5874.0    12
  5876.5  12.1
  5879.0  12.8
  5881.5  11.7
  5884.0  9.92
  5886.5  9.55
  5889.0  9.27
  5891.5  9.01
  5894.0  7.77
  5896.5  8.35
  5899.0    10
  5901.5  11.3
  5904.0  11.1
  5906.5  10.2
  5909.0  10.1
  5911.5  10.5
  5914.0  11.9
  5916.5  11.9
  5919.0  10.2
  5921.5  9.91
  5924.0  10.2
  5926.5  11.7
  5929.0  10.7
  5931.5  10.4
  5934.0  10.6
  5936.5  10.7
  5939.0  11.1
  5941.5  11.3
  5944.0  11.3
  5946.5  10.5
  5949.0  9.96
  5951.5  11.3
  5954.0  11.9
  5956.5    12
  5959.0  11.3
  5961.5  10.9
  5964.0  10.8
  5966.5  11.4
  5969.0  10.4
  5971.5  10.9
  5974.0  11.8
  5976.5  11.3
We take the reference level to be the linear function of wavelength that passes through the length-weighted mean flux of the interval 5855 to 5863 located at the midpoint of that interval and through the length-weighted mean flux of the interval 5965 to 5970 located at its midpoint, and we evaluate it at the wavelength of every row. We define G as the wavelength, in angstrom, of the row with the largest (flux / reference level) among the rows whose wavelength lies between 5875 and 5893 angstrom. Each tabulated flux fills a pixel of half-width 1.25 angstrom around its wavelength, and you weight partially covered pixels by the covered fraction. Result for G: 5879.0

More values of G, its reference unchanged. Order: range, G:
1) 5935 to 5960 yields 5956.5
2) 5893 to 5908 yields 5901.5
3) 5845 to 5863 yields 5859.0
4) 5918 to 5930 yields 5926.5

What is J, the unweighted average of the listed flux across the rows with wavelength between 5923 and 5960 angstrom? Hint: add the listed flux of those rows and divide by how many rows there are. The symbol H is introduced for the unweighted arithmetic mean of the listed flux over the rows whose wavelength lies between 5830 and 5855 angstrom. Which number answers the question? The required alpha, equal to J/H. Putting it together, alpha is 0.95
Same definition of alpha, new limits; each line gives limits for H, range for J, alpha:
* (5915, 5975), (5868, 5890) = 1.00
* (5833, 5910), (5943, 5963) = 1.01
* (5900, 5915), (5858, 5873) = 1.08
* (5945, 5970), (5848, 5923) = 0.98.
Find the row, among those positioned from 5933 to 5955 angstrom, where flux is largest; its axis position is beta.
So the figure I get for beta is 5954.0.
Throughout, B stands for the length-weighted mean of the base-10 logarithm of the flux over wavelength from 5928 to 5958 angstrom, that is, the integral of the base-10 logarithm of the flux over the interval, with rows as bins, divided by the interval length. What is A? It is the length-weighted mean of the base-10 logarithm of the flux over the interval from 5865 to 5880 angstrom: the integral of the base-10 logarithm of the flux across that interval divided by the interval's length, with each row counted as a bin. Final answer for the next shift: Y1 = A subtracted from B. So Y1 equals -0.021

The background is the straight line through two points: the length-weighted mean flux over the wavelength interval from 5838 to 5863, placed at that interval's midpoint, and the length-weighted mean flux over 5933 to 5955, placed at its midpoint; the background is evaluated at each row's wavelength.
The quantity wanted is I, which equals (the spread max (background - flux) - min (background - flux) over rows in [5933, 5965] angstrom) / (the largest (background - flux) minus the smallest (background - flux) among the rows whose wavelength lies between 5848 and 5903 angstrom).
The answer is 0.4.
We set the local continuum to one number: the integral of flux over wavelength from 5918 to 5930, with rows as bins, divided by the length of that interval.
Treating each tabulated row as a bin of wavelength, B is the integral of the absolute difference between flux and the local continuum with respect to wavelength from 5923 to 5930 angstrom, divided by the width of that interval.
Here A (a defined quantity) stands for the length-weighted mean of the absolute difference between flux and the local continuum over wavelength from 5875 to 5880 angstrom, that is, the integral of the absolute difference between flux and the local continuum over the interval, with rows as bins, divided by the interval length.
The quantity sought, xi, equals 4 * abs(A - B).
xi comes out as 5.2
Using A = 1.9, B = 0.57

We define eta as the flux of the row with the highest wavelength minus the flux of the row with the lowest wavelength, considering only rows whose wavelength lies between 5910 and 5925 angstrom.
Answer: -0.30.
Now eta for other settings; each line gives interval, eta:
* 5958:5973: -0.40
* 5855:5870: -0.30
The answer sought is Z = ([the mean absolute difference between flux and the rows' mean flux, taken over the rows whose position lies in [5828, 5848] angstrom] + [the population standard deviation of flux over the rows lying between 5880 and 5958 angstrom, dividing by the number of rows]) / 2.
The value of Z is 0.91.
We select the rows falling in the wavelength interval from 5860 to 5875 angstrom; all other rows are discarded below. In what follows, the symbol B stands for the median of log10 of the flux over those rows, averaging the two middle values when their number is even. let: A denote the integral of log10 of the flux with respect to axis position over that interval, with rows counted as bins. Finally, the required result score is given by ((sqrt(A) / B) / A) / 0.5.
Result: 0.47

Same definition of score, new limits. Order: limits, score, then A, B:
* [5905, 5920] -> 0.50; 15.5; 1.01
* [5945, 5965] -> 0.42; 20.9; 1.05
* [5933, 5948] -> 0.49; 15.6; 1.04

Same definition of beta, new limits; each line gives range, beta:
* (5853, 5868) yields 5859.0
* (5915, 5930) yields 5916.5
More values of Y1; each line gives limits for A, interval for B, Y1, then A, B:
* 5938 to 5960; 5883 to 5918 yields -0.048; 1.05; 1.00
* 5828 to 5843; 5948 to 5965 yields 0.001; 1.05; 1.05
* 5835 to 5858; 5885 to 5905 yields -0.090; 1.07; 0.98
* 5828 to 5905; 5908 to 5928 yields -0.006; 1.04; 1.03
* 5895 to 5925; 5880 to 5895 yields -0.037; 1.02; 0.98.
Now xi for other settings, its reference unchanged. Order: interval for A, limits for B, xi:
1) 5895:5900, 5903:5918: 3.2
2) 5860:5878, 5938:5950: 2.5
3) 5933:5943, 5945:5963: 1.4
